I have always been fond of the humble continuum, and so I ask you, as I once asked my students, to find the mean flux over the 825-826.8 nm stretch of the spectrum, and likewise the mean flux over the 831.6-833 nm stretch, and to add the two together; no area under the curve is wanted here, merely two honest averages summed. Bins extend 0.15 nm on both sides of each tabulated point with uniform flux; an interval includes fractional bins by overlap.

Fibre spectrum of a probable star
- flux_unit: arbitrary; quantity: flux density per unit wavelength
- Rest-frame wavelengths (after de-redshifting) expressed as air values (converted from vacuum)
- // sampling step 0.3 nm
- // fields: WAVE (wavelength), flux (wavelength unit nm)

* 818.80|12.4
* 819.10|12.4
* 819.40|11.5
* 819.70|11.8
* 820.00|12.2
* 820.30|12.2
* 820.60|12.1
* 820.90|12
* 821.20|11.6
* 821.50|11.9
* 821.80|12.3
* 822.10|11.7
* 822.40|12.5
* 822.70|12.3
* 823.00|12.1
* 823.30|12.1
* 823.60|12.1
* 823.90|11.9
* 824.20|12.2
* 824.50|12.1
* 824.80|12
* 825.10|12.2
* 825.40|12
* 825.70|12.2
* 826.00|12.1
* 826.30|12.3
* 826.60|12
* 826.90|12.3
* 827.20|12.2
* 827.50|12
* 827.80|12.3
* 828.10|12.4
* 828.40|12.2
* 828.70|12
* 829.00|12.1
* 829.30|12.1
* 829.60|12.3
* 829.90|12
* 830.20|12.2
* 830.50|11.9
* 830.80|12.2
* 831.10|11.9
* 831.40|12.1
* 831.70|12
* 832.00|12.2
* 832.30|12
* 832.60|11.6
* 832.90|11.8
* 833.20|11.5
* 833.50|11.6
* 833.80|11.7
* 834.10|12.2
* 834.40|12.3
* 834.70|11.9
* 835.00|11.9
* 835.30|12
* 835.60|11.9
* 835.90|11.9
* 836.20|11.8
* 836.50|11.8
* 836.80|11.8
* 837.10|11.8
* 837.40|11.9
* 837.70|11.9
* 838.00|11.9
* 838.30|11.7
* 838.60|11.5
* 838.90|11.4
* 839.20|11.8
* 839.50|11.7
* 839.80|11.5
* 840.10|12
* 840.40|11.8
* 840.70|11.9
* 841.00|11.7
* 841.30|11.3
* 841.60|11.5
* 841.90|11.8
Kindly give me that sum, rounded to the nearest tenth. 24.1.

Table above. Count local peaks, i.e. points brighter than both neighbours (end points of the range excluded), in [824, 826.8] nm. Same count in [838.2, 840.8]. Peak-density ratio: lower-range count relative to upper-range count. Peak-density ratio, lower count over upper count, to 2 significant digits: 1.5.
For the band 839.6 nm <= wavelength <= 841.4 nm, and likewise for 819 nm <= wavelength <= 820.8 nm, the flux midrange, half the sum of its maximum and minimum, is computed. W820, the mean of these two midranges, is 11.8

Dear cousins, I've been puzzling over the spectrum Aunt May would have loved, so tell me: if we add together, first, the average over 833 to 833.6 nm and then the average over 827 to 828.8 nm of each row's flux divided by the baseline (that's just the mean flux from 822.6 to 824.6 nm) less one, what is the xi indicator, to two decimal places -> -0.04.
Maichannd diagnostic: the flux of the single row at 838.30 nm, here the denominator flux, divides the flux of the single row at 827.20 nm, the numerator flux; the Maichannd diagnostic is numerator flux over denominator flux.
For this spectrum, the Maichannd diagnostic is 1.04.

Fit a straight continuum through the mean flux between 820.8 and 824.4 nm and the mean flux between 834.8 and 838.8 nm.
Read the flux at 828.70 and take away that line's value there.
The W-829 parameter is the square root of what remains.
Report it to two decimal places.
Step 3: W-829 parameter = 0.20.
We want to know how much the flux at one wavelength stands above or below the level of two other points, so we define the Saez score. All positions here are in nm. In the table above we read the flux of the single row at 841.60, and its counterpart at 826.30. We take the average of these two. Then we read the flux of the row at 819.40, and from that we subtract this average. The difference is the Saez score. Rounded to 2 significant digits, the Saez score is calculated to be -0.40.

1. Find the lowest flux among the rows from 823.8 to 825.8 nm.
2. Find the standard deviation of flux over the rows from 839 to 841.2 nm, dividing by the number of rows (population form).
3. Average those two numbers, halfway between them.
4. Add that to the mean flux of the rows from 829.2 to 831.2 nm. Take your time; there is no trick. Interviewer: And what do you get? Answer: 18.1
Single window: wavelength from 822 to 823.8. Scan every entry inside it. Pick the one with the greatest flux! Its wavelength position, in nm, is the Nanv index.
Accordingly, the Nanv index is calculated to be 822.40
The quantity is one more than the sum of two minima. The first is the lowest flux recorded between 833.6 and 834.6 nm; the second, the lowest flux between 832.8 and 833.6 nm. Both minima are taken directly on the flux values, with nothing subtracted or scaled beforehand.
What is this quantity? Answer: 24.2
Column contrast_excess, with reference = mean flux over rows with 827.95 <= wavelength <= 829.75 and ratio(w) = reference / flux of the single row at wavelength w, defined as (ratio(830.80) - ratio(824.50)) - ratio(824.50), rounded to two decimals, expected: -1.02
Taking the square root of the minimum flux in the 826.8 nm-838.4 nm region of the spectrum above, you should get 3.39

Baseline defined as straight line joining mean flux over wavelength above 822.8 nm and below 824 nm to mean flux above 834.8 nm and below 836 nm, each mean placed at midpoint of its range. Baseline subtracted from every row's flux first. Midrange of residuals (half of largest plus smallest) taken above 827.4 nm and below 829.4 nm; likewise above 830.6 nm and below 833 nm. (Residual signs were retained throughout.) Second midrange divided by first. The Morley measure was -0.3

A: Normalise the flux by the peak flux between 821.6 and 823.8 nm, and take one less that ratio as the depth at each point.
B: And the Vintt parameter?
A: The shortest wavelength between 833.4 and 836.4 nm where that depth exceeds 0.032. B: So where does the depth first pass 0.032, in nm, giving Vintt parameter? 833.50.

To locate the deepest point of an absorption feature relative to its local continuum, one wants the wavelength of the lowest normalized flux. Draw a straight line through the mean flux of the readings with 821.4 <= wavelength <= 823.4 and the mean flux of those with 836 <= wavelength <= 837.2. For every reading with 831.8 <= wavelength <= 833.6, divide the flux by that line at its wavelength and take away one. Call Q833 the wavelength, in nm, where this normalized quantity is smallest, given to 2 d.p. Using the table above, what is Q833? 833.20 nm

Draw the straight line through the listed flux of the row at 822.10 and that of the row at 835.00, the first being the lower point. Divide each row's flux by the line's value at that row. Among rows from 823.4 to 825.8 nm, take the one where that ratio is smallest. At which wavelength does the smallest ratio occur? 823.90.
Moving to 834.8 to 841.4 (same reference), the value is 841.30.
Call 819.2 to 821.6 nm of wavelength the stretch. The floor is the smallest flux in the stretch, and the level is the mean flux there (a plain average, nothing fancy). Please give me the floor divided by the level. 0.965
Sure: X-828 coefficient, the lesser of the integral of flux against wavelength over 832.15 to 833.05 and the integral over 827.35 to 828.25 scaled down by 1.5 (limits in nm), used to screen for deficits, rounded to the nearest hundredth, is 7.34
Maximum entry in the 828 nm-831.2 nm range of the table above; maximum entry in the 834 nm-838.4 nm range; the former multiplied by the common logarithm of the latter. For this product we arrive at 13.51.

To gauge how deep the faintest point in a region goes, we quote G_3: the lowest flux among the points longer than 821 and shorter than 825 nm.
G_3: 11.6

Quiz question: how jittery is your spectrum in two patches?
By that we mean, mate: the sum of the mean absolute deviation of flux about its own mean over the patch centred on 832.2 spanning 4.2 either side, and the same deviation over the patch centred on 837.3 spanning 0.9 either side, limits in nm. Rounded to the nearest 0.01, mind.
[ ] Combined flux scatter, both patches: 0.23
